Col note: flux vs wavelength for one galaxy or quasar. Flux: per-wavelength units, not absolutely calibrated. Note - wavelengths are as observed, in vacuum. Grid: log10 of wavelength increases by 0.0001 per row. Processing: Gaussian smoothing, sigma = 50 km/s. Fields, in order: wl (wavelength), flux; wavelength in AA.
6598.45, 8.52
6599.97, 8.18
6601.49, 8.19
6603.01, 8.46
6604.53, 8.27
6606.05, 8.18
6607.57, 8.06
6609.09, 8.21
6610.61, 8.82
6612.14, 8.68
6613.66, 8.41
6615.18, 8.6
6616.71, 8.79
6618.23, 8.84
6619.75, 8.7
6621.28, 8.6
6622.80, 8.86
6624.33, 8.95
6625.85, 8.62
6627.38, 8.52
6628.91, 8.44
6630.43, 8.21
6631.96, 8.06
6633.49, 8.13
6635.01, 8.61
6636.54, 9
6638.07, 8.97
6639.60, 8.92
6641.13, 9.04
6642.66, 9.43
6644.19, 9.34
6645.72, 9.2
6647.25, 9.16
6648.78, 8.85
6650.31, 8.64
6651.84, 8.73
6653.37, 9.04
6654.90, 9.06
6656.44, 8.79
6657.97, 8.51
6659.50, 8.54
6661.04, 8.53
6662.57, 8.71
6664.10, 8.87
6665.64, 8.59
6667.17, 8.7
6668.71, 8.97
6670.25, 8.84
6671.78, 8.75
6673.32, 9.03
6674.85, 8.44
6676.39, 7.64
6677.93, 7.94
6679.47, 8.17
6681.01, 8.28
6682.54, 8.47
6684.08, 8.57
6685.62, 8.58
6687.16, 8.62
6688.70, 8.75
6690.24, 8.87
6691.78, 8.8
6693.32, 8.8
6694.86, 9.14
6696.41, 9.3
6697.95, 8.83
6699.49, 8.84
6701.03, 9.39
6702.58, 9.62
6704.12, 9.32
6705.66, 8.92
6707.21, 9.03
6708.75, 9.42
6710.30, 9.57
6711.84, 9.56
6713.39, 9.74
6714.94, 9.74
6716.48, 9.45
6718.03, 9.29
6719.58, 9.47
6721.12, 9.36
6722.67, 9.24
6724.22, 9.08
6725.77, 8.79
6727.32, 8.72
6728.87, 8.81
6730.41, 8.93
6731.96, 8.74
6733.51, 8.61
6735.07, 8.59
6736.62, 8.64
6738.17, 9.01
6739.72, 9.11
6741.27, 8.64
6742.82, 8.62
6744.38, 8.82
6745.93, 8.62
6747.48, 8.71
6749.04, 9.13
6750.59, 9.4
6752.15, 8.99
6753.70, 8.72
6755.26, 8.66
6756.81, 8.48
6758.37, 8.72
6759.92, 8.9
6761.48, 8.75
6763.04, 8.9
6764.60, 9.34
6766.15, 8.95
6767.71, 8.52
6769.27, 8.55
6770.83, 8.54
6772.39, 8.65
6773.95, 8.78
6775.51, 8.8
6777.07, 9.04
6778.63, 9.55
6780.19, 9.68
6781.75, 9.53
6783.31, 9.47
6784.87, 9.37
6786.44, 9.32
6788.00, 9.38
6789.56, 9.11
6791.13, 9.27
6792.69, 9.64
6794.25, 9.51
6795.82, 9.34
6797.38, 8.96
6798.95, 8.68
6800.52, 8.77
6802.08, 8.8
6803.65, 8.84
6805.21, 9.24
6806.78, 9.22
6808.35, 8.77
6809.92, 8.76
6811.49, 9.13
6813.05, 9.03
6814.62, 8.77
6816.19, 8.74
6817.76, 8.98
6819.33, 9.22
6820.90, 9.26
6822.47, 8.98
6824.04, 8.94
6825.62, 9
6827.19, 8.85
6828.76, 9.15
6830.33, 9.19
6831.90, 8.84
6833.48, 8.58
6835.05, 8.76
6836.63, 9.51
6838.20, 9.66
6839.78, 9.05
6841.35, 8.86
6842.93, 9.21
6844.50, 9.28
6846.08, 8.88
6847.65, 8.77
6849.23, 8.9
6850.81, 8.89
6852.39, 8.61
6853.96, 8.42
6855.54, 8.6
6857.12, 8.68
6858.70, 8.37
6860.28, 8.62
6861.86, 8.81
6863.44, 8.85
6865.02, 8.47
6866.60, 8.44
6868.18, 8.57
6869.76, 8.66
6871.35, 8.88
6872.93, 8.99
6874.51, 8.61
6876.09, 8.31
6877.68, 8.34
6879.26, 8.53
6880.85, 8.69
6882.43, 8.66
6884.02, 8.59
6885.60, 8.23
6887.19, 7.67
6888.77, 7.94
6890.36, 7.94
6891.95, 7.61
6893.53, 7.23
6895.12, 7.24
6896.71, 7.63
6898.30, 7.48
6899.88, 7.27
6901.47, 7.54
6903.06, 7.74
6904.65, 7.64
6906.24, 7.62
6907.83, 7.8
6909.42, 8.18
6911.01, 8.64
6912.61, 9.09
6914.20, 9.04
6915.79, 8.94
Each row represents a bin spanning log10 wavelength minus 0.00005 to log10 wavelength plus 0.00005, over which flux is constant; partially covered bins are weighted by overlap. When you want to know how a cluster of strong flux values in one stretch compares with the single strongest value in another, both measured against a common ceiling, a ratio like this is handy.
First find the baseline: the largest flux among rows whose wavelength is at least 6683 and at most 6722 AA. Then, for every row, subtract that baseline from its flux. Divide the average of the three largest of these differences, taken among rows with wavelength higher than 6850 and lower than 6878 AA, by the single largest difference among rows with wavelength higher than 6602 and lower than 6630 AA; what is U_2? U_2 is 1.0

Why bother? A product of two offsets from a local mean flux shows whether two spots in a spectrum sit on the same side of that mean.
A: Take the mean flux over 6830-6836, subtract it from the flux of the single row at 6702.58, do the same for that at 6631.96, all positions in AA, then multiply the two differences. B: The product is -0.61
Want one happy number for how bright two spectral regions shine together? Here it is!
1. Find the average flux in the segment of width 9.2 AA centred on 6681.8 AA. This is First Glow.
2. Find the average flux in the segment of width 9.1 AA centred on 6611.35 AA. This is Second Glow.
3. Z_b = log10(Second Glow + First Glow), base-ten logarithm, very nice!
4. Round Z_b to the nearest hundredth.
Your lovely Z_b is 1.23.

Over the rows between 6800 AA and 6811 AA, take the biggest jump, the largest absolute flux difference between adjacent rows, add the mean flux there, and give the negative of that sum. -9.4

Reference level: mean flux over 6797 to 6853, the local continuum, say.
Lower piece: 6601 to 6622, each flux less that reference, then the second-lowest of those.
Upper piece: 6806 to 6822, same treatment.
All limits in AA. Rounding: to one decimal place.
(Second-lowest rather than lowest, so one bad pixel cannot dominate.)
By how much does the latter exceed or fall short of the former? 0.6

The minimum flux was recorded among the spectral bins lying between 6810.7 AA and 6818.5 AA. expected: 8.74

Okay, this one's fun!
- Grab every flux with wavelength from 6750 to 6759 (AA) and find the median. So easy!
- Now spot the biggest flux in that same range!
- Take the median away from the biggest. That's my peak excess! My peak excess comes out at 0.7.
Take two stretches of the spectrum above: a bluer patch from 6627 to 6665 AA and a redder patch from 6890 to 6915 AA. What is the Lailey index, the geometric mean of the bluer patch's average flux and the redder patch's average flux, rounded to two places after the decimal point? 8.30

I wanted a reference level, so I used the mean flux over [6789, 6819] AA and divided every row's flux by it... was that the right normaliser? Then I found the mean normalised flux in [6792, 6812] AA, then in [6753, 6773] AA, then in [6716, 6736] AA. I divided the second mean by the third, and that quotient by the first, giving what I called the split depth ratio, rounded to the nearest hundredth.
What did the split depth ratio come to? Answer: 0.97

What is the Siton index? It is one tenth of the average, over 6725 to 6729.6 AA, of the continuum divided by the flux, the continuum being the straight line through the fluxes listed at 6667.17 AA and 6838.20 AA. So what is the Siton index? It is 0.103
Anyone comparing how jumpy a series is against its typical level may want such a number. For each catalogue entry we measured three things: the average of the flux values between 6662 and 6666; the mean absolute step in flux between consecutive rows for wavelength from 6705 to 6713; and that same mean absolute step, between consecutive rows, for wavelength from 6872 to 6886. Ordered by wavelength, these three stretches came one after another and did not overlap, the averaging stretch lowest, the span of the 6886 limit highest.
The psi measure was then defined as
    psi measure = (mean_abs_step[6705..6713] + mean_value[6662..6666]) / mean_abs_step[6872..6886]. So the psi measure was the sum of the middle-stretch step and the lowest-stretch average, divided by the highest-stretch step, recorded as 47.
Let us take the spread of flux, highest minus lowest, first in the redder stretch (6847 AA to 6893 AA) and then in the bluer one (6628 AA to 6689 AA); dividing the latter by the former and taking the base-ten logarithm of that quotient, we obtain 0.11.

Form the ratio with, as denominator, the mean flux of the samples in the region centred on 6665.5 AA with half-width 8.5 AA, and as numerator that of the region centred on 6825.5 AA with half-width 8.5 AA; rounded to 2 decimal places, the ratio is 1.03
